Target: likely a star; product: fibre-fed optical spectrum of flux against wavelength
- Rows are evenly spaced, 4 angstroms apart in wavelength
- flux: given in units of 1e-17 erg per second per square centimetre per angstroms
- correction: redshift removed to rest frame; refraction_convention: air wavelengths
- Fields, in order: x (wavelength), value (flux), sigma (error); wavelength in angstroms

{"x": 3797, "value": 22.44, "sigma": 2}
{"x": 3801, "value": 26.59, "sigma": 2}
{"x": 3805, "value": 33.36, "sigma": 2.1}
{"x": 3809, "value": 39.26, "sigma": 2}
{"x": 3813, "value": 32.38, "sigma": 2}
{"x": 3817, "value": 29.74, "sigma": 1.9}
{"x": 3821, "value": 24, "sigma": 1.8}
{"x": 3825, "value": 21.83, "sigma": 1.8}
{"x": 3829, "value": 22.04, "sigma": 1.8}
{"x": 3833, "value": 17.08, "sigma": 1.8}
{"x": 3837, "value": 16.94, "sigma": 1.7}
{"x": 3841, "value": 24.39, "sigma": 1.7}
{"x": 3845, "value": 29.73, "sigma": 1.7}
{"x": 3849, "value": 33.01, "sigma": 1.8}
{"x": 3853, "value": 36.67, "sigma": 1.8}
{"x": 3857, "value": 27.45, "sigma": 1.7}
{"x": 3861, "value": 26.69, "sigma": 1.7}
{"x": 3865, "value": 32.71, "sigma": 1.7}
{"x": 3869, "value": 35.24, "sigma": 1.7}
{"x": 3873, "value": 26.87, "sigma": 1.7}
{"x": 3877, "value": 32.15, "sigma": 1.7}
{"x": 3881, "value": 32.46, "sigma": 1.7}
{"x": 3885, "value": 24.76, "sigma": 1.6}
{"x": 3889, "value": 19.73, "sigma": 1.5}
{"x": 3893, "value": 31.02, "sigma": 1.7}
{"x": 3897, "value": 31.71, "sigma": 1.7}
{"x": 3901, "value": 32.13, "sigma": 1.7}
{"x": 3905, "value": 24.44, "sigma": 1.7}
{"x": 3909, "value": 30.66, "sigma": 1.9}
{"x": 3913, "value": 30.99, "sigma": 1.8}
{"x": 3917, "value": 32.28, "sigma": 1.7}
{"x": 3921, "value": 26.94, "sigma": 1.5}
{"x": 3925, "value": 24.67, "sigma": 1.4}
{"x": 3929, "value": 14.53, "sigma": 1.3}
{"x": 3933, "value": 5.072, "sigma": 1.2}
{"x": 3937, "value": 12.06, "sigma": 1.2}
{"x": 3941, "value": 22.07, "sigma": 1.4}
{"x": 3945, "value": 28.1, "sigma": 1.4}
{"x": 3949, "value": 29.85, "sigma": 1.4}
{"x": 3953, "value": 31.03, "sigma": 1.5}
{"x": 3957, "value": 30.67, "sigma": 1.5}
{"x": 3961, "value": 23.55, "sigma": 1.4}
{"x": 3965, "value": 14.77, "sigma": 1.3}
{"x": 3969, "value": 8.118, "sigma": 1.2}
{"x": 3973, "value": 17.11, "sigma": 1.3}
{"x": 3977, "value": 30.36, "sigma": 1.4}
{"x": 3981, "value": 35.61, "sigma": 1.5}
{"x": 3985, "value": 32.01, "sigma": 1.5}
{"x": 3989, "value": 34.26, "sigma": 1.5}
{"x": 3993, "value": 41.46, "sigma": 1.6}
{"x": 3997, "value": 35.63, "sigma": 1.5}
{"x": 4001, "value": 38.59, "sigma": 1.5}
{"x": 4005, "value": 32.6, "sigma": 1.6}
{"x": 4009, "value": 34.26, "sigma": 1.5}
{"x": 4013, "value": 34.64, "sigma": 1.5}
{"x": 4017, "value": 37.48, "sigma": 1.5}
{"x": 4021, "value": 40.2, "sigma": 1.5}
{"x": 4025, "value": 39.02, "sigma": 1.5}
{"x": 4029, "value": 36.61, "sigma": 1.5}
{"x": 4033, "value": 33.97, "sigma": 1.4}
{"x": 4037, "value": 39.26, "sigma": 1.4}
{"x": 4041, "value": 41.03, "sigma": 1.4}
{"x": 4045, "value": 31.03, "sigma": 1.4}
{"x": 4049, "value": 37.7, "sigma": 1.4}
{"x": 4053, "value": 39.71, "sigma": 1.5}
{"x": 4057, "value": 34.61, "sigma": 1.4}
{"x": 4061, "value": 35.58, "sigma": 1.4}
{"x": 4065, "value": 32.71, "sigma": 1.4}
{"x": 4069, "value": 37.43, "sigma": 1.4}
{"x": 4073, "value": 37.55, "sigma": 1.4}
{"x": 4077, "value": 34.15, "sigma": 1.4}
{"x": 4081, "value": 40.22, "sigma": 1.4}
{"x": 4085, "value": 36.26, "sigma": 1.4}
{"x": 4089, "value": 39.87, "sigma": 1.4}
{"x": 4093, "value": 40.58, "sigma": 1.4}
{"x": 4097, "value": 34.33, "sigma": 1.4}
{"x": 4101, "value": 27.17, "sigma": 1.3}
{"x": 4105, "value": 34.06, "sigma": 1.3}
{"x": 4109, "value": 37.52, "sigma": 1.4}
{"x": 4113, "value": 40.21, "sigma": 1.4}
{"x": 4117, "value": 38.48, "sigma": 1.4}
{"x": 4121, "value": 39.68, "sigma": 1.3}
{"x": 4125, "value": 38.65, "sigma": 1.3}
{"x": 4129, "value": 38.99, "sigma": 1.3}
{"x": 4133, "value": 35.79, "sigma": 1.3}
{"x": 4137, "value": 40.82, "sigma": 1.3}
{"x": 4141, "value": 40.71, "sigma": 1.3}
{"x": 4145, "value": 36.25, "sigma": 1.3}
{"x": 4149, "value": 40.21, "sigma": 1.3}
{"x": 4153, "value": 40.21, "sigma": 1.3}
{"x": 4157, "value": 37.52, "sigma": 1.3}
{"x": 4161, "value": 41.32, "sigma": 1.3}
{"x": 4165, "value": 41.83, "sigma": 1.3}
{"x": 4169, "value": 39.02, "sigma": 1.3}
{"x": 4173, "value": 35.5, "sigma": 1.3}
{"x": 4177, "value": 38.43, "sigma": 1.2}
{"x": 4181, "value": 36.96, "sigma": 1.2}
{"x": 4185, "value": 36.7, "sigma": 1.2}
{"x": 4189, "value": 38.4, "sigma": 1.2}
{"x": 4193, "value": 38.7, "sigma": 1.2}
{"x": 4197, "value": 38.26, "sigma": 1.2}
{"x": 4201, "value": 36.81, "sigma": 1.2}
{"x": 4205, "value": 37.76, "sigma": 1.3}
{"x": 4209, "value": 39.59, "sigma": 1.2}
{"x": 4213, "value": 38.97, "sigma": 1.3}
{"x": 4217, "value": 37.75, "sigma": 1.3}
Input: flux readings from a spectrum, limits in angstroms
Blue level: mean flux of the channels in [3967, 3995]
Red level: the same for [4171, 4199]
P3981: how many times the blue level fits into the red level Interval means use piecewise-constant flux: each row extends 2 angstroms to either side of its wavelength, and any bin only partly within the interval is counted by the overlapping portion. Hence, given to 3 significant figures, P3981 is 1.32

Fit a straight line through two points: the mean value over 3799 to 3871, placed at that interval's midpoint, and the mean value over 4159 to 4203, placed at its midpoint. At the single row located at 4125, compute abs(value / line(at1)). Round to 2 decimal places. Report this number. 1.05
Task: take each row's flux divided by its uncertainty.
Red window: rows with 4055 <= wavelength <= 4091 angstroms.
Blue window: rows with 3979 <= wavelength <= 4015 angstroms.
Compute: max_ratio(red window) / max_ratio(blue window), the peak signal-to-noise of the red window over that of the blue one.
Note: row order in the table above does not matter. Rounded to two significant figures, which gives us 1.1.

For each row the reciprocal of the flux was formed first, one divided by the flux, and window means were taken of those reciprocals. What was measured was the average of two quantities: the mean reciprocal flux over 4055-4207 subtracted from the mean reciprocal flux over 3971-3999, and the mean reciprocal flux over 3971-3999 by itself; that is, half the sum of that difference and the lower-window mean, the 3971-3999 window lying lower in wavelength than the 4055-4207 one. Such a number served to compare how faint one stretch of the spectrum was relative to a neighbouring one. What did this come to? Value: 0.020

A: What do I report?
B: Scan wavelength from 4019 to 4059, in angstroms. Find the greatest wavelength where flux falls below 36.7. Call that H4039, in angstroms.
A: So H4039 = 4057 angstroms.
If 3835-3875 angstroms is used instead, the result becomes 3873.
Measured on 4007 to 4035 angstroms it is 4033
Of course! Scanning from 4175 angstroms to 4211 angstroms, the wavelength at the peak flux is 4209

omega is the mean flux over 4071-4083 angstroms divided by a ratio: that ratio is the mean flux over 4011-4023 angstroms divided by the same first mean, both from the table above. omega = 37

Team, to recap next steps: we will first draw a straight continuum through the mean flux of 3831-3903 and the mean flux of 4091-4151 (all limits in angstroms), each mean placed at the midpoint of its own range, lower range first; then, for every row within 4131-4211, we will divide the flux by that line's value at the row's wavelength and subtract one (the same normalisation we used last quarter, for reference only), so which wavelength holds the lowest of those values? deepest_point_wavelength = 4173 angstroms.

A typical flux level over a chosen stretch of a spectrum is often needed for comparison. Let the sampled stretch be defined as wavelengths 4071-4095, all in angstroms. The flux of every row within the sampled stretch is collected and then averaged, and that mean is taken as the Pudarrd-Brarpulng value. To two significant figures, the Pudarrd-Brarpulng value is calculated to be 38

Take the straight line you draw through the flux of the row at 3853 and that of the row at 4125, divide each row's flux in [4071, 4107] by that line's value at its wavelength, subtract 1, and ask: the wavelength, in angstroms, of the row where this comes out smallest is 4101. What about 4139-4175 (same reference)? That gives 4173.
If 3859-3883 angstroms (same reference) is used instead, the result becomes 3861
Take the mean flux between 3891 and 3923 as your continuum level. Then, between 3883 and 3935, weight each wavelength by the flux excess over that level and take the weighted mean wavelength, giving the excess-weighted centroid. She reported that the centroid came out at 3920.5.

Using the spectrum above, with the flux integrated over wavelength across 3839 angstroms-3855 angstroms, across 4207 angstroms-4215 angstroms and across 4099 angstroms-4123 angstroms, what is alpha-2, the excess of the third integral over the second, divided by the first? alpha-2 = 1.1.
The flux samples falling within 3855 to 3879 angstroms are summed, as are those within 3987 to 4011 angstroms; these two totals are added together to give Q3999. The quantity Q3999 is 398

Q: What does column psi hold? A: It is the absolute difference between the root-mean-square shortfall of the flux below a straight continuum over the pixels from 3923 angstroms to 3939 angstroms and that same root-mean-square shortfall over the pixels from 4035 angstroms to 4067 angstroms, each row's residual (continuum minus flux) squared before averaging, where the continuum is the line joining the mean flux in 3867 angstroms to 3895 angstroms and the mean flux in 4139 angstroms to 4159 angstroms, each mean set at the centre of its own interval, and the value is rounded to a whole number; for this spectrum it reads 14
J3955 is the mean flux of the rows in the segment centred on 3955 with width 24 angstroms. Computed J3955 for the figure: 26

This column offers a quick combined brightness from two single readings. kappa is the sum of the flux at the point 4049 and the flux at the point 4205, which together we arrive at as 75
